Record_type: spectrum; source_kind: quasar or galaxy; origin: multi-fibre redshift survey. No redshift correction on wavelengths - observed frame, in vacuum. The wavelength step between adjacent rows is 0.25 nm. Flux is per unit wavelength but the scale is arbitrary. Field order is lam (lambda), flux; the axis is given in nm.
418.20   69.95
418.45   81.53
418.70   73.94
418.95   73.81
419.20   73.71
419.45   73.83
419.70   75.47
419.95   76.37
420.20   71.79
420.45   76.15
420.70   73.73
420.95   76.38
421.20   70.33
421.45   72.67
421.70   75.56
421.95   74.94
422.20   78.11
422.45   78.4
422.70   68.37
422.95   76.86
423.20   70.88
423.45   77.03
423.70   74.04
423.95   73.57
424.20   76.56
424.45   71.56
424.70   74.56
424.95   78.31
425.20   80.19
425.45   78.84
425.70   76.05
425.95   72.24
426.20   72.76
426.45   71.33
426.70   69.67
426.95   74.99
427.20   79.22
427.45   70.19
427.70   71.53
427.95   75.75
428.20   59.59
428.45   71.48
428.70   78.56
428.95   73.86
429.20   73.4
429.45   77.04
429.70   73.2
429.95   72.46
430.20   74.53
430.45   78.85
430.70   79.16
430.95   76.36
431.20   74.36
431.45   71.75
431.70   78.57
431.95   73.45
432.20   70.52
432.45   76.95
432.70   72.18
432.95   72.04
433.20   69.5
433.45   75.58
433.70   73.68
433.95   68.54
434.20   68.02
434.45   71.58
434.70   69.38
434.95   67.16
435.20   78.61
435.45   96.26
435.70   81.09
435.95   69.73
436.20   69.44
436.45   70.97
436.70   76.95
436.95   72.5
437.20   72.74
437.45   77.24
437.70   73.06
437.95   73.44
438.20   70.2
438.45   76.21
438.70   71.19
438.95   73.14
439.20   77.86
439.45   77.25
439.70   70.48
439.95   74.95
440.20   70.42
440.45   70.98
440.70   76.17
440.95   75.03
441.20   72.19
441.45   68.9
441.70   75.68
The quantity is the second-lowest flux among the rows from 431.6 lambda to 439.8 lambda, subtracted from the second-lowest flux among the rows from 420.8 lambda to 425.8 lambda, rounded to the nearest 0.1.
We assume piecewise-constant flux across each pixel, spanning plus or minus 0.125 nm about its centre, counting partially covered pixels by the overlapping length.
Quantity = 2.3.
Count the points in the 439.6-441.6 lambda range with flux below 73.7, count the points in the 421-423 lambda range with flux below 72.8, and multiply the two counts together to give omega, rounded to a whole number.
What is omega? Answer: 15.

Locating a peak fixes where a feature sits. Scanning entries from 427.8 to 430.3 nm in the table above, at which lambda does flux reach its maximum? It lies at 428.70 nm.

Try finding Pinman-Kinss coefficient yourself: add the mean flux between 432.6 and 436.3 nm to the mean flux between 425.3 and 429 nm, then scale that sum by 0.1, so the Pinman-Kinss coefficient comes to 14.7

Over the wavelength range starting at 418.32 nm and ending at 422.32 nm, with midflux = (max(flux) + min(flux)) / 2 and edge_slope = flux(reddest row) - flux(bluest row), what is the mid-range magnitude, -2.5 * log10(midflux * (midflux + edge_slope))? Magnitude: -9.35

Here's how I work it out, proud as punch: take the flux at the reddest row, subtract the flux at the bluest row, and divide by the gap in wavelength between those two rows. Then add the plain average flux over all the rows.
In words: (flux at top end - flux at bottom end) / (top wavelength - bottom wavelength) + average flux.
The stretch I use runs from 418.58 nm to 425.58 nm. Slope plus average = 75.6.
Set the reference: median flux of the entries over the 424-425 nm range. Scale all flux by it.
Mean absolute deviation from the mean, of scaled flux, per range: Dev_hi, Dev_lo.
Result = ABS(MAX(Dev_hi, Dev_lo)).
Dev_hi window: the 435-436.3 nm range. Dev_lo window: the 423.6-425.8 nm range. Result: 0.102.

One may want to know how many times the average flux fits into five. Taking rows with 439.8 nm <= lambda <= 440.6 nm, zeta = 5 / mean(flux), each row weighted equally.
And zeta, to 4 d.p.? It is 0.0693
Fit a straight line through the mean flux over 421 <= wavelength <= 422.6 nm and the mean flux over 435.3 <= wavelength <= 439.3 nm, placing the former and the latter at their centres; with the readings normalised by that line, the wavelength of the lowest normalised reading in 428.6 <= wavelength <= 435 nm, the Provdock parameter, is 434.95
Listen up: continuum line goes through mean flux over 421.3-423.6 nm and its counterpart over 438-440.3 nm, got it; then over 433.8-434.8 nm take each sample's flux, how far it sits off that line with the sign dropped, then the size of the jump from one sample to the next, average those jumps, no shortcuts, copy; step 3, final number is 2.1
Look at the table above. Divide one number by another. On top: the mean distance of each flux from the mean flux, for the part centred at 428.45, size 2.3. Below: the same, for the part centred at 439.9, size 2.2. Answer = 1.5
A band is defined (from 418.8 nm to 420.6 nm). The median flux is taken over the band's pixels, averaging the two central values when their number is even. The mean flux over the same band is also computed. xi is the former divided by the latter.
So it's 0.992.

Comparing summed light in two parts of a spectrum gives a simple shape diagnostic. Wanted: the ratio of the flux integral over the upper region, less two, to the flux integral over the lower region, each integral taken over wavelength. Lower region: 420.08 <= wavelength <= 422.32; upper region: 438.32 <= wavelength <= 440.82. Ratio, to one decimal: 1.1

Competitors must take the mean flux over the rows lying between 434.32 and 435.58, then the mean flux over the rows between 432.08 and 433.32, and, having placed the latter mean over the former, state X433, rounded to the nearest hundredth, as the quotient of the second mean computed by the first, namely 0.94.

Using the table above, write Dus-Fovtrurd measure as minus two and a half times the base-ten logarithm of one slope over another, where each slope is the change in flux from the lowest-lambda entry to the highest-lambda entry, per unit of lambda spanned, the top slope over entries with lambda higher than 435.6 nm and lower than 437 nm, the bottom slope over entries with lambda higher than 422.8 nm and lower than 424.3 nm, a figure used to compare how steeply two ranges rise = -4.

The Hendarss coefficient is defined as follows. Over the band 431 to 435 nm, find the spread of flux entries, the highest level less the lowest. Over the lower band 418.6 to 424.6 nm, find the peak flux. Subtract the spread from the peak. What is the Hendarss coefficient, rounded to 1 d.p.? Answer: 67.0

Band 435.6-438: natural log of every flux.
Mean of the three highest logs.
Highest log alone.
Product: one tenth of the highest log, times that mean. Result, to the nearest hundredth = 1.92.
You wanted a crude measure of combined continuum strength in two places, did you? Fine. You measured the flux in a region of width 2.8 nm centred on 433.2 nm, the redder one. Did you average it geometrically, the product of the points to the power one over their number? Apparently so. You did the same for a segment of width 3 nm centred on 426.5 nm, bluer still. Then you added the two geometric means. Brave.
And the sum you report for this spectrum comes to 146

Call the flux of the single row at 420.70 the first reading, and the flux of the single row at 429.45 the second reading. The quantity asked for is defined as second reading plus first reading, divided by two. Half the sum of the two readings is 75.4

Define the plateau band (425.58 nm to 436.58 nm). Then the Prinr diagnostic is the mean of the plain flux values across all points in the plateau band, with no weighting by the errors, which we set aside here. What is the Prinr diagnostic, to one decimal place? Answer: 73.7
